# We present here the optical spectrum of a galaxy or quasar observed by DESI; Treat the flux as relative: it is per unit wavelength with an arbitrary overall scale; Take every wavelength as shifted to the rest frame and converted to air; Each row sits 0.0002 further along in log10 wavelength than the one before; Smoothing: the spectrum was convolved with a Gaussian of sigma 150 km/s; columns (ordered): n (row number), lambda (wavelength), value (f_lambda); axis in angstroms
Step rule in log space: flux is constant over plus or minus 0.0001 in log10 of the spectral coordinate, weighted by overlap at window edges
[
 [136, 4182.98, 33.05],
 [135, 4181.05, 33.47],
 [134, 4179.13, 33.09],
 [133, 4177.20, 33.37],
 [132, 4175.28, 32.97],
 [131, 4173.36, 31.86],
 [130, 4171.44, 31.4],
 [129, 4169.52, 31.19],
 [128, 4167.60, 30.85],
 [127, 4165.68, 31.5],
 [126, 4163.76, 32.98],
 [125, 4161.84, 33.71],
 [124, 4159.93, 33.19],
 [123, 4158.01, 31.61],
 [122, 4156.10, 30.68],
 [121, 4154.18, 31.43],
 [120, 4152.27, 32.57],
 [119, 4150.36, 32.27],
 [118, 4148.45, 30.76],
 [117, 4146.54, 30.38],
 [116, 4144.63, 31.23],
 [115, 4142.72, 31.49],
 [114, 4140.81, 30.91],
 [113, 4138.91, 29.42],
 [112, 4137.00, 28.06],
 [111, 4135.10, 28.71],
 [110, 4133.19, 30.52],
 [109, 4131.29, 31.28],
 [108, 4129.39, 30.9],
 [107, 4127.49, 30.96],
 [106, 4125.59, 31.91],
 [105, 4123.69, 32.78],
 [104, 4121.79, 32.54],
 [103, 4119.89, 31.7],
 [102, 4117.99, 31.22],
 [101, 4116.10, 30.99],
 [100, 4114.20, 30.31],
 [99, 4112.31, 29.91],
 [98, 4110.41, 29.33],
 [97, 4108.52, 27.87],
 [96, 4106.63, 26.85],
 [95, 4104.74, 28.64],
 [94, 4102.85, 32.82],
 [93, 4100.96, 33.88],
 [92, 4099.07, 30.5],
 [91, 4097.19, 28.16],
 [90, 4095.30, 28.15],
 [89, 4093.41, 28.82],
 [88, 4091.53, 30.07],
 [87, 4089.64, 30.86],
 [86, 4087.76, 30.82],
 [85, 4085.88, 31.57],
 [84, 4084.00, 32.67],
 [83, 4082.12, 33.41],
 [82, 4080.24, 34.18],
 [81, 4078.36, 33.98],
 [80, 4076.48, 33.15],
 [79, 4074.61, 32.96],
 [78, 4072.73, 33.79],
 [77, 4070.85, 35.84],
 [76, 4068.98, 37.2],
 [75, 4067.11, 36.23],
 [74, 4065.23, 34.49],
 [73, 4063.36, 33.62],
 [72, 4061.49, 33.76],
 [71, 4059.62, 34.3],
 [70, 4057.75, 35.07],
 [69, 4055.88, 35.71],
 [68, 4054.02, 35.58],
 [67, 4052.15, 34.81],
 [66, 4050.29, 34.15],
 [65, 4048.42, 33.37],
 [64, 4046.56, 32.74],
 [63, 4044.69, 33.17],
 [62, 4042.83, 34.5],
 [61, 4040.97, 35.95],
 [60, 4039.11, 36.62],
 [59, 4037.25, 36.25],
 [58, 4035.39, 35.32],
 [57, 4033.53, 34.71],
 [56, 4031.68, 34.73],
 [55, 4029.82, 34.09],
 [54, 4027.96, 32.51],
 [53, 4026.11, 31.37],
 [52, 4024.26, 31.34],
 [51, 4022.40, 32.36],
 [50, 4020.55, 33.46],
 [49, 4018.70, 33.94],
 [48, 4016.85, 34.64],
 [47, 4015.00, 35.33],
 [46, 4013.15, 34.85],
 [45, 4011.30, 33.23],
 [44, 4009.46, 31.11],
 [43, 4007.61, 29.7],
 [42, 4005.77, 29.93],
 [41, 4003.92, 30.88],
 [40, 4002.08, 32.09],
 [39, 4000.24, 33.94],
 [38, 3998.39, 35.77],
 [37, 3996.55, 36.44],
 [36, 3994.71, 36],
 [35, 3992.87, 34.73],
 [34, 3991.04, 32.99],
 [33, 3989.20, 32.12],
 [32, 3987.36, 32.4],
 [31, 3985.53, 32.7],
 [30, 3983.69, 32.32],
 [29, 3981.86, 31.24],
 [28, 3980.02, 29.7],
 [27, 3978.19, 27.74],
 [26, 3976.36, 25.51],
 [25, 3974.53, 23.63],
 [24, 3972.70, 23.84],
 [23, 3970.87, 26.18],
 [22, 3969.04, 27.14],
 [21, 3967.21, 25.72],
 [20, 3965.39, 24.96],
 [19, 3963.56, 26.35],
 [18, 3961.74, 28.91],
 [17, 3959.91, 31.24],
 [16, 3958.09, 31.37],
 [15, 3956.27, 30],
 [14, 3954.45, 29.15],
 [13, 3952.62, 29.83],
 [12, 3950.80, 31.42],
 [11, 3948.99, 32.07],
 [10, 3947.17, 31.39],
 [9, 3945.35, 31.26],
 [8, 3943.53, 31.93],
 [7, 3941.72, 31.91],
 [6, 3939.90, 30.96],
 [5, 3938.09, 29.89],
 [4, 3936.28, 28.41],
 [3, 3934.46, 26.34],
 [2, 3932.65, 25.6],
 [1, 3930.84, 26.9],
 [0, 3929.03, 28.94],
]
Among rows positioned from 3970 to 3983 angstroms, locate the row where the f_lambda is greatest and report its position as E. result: 3981.86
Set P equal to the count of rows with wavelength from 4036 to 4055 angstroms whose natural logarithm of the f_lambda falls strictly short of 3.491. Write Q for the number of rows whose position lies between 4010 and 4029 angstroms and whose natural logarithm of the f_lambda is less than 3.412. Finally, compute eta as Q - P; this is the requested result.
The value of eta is -1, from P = 1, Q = 0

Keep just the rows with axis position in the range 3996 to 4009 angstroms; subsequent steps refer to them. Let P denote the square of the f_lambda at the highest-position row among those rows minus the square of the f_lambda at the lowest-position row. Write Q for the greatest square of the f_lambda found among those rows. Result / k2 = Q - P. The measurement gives 1774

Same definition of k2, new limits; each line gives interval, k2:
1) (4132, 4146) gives 948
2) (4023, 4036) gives 982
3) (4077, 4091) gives 1371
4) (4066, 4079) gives 1542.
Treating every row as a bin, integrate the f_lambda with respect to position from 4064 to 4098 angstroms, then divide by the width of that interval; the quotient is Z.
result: 32.6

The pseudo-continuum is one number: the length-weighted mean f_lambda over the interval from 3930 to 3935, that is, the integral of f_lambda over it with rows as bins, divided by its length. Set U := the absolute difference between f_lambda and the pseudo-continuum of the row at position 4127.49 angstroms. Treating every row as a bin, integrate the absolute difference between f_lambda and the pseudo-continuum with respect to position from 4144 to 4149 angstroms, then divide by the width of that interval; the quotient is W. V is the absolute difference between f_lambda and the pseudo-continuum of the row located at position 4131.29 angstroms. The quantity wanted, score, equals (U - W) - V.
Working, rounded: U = 4.7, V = 5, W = 4.5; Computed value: -5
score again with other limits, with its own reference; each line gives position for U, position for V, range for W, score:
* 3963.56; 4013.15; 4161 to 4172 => -14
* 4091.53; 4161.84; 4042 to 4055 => -11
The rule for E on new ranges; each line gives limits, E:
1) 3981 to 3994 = 3992.87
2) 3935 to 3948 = 3943.53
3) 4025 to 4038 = 4037.25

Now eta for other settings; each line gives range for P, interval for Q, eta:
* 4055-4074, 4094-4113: 7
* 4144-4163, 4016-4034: -8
